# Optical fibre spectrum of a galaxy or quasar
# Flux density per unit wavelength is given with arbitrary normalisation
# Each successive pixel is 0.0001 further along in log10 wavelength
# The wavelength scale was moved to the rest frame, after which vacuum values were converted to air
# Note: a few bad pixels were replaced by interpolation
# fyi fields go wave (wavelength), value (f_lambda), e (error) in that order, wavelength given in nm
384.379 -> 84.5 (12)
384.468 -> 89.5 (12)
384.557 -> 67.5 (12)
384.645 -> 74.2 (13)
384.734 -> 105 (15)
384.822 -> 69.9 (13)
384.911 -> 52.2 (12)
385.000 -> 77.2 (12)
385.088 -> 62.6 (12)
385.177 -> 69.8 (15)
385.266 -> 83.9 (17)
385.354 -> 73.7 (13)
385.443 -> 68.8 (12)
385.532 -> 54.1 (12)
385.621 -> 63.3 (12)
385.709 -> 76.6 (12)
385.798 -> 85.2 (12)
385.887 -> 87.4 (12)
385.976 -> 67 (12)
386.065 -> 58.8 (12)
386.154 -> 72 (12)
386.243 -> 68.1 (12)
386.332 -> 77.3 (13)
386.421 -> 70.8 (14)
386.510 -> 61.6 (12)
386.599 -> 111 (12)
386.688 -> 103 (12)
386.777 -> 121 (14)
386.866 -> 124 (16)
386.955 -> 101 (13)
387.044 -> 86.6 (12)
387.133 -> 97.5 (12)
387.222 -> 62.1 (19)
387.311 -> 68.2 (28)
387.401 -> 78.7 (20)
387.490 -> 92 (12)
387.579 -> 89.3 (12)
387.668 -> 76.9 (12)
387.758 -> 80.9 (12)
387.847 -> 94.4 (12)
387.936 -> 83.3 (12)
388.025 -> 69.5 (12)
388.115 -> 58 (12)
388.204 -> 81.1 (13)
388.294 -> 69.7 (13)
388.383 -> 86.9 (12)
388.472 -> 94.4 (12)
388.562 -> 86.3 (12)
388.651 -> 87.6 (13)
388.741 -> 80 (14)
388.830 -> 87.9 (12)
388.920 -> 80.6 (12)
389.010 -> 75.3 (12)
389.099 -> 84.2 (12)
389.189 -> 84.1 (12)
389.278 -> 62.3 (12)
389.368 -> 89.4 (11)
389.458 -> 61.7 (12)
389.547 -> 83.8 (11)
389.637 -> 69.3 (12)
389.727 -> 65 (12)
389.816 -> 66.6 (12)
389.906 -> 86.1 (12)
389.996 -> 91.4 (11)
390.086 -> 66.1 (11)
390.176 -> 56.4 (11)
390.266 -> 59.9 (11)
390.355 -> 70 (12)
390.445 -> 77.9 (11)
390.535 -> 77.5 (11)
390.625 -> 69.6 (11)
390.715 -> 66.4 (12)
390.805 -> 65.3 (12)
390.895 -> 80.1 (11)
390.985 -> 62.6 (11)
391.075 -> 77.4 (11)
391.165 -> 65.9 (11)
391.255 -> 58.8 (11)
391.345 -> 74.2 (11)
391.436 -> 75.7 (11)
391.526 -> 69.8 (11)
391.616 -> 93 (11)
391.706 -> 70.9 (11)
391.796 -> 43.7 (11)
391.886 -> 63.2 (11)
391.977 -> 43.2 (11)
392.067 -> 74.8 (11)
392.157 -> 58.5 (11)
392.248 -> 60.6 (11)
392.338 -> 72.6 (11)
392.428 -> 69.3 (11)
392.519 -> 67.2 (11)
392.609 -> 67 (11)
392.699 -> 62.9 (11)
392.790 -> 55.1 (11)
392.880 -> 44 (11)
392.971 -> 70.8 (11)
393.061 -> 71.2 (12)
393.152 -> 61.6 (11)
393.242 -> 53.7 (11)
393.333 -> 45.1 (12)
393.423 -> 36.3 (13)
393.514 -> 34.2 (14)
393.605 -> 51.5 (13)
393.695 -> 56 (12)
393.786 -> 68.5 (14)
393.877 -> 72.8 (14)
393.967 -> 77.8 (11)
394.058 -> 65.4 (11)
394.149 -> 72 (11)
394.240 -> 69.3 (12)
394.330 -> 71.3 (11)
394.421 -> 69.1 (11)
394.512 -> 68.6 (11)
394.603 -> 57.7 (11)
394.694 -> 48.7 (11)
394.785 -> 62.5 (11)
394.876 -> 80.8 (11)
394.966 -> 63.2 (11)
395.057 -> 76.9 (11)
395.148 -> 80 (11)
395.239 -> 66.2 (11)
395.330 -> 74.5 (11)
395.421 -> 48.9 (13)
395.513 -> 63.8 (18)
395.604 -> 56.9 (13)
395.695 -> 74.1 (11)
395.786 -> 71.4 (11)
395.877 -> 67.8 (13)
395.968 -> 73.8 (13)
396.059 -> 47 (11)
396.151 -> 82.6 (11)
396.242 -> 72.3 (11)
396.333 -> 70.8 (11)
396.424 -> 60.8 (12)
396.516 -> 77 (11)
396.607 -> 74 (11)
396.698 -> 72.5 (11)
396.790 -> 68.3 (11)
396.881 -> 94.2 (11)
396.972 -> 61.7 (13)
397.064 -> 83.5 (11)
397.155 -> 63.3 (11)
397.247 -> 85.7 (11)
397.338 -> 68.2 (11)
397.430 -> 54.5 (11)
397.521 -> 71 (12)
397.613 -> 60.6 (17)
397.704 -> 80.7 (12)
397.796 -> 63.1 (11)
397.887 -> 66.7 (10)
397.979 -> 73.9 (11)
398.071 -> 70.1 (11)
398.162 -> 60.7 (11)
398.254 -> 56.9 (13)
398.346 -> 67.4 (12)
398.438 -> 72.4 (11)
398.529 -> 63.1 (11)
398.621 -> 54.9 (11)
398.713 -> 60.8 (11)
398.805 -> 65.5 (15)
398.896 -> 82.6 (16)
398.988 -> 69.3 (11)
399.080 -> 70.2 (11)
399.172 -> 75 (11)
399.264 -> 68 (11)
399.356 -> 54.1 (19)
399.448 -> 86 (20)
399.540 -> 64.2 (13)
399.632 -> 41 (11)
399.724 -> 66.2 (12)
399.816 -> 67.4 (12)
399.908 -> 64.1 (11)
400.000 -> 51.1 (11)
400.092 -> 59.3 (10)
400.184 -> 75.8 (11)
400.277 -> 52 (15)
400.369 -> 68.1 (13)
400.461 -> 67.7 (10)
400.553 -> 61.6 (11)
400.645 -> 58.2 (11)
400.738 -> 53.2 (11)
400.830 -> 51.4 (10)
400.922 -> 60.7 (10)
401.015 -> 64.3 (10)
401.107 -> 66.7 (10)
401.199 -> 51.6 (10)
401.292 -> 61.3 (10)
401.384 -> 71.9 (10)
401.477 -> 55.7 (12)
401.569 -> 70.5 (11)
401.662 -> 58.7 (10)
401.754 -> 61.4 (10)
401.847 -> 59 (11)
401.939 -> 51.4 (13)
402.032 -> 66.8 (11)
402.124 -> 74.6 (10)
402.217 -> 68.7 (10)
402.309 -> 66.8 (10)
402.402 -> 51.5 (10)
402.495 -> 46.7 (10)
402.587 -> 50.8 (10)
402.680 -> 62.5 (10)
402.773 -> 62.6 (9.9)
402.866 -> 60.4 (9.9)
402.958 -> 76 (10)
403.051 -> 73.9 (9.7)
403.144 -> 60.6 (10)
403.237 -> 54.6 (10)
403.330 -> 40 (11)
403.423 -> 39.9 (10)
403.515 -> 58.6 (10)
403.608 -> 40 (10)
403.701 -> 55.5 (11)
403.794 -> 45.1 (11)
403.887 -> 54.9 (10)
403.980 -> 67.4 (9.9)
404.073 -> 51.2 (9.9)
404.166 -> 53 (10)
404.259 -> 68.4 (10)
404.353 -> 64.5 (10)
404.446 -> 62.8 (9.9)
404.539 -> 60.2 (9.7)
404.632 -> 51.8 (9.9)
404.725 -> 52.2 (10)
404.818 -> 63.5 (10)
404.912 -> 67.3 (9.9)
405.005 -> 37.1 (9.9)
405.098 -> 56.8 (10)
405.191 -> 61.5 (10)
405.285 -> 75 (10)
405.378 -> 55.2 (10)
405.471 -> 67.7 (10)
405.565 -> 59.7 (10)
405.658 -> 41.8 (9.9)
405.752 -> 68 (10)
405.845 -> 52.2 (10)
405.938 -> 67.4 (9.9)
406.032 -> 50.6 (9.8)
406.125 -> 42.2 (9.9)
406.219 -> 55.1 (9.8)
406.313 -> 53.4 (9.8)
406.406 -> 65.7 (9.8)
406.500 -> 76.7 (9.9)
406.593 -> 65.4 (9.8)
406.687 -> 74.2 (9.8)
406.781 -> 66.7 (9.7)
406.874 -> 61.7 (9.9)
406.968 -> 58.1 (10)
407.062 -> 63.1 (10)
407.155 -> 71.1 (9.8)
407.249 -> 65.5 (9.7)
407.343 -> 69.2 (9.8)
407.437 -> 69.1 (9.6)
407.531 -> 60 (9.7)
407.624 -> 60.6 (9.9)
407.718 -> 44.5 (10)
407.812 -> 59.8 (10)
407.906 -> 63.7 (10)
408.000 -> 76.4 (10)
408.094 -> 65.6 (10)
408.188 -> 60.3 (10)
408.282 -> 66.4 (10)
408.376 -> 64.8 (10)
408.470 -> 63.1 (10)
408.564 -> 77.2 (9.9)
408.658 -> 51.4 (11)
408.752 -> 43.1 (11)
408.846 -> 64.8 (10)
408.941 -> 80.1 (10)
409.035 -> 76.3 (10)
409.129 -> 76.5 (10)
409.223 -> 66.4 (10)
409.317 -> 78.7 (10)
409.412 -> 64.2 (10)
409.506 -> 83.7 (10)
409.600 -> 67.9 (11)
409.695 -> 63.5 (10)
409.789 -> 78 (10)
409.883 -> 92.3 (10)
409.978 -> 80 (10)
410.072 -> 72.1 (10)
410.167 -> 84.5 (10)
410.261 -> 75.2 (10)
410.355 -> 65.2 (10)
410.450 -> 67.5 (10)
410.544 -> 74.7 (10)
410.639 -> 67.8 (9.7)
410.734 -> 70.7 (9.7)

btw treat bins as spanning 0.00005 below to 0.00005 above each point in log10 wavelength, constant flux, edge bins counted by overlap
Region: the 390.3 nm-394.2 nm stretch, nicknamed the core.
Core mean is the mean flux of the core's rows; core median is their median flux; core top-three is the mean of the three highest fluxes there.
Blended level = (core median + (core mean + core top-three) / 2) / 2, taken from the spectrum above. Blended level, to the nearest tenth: 70.5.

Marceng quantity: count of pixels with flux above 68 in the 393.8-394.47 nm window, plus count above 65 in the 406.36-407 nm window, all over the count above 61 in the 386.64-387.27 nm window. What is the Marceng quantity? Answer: 1.57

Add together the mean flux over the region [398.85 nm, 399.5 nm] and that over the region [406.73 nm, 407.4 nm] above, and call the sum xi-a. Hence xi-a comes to 137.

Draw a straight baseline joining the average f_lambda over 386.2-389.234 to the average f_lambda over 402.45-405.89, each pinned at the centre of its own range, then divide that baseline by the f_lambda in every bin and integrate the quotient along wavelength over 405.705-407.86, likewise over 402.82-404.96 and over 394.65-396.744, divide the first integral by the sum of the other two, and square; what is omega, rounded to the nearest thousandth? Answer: 0.179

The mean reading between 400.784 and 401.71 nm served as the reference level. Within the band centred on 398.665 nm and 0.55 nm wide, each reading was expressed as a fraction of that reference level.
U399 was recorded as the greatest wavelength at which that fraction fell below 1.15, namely 398.805 nm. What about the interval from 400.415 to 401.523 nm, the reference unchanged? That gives 401.477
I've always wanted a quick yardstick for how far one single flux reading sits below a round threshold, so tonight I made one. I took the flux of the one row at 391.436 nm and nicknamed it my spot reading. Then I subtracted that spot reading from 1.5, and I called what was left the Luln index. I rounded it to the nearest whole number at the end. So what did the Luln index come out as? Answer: -74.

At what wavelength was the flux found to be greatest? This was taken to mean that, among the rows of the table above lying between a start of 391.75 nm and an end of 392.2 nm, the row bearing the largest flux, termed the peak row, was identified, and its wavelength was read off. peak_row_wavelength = 392.067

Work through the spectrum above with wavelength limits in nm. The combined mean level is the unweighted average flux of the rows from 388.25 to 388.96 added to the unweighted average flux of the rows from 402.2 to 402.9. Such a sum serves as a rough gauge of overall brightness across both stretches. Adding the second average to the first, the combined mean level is 143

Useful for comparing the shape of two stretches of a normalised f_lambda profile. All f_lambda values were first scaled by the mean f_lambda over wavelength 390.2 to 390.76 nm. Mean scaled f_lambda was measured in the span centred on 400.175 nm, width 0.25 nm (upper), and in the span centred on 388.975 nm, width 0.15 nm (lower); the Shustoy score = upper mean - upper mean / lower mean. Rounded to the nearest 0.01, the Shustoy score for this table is 0.09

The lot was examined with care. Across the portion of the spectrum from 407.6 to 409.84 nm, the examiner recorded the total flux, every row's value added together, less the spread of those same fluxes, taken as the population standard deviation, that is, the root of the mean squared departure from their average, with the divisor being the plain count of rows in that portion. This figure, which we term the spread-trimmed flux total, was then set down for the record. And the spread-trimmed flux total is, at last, 1587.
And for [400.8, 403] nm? 1464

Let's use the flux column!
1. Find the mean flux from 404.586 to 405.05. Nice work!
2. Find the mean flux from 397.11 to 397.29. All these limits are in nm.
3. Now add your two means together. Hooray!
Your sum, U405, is 129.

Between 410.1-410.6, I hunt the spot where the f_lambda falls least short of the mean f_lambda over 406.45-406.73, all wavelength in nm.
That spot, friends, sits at 410.167 nm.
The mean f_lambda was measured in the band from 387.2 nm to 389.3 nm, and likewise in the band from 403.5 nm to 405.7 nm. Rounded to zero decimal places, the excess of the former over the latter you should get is 23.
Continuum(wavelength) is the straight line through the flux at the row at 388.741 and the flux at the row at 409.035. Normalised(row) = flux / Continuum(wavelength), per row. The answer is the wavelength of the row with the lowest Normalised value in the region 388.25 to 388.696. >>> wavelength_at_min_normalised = 388.294 nm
